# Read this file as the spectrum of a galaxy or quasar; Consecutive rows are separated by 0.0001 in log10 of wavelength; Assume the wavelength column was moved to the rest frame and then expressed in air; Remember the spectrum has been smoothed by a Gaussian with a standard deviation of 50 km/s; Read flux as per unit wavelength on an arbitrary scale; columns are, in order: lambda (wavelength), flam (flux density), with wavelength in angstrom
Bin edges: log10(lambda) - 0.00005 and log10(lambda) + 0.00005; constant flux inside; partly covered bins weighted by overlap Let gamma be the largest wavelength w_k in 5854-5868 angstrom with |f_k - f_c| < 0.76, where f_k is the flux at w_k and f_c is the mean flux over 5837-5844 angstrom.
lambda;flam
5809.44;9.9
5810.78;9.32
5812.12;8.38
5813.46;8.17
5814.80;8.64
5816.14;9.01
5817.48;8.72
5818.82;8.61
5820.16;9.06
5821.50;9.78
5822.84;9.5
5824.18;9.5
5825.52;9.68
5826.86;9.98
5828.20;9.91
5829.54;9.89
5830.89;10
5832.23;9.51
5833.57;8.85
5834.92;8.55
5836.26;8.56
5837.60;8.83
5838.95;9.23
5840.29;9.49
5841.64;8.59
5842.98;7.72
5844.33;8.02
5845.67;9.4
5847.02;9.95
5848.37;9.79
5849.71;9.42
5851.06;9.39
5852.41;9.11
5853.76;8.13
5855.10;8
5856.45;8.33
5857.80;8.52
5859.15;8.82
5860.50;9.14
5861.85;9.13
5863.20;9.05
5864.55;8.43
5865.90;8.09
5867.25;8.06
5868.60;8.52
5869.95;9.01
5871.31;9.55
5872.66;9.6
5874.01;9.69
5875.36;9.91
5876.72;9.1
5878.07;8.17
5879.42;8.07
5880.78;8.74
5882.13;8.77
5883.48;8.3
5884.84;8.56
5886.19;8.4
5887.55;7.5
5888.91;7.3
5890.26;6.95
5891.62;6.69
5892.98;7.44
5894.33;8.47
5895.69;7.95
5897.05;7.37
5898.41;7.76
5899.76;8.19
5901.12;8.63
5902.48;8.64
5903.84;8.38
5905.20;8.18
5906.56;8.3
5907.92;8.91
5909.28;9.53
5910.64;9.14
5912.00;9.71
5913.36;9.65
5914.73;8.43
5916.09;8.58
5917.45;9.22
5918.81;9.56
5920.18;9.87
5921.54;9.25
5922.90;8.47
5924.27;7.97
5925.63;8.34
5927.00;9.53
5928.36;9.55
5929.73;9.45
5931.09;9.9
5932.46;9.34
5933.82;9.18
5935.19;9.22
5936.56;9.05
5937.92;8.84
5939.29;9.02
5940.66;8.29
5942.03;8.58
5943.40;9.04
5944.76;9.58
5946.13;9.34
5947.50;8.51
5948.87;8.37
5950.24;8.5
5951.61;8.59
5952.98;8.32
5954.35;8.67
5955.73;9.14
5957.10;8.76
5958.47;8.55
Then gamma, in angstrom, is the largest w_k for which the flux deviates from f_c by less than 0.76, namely 5867.25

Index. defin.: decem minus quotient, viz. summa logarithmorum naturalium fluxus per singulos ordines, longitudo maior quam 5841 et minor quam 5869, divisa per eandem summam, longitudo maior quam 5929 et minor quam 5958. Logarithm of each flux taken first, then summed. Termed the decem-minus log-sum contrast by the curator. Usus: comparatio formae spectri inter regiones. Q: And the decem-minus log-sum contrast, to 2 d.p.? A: 9.01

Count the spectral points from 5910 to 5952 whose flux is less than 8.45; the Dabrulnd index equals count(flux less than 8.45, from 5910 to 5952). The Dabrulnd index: 5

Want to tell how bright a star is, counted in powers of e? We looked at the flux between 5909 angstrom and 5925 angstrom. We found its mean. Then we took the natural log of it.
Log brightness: 2.21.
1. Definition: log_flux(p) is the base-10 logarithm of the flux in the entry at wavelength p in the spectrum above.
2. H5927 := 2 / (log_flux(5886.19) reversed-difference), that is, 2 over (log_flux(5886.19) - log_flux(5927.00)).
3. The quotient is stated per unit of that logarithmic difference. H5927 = -36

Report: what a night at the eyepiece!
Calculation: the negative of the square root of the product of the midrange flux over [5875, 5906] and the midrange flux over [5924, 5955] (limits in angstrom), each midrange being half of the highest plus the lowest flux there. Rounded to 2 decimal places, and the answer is -8.61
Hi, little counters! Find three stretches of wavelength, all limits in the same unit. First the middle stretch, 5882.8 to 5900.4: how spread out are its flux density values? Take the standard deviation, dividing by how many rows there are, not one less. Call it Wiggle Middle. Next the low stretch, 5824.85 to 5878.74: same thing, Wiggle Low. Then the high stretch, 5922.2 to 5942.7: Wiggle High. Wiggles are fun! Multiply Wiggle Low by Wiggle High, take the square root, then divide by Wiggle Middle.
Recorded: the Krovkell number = 1.0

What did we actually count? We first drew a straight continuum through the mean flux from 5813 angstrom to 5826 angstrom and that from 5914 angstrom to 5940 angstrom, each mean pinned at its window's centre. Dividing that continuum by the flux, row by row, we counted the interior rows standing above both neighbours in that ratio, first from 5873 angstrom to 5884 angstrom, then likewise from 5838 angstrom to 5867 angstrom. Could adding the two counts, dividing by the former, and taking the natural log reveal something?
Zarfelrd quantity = 1.1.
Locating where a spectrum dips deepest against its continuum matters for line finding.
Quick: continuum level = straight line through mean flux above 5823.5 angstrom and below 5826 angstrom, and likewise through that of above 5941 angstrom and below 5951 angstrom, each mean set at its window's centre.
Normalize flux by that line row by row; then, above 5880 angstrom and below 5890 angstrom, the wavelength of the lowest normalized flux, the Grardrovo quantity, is 5888.91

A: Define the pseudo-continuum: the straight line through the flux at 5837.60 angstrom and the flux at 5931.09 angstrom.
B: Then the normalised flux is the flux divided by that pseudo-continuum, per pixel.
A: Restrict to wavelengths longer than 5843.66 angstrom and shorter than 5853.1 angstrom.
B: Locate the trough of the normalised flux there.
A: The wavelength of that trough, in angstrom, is 5844.33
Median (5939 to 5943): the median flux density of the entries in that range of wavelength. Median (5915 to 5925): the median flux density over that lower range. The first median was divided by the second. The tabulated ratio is 0.931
